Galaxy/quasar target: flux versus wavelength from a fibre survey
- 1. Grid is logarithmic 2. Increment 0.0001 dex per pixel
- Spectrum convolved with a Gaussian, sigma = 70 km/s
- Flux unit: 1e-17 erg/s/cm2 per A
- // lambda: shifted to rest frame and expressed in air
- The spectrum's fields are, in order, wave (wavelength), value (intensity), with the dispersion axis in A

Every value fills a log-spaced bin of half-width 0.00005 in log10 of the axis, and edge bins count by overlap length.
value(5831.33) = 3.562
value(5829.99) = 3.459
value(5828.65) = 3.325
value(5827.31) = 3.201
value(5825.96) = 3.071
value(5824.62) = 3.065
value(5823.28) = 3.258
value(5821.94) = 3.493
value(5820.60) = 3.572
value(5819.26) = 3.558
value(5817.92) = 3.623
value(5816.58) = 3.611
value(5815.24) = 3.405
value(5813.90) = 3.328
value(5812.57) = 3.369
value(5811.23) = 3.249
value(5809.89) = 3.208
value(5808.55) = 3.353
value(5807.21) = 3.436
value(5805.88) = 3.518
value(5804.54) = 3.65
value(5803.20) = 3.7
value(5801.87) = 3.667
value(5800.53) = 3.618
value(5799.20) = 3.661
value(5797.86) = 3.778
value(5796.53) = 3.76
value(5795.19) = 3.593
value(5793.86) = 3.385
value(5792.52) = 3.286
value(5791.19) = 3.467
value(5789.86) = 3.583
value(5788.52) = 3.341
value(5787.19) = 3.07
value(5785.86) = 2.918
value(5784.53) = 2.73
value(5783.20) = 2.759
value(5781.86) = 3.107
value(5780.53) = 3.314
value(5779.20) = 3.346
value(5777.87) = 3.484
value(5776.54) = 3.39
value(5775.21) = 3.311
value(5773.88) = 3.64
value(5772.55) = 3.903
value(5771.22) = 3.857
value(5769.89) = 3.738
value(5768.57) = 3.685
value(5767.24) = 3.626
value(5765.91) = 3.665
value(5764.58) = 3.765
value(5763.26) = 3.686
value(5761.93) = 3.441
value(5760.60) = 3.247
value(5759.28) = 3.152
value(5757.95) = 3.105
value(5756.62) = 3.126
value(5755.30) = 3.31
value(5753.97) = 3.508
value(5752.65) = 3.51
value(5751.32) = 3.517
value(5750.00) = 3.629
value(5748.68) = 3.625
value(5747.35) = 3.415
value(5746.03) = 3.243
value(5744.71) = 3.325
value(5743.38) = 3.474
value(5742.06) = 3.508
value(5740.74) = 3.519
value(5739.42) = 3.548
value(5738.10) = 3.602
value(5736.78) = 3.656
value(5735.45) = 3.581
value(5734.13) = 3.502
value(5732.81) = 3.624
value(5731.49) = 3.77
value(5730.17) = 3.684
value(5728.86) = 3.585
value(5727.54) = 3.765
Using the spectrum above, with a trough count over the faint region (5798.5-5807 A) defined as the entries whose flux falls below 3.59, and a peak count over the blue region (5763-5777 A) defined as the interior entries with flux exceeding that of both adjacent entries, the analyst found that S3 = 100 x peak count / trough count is 200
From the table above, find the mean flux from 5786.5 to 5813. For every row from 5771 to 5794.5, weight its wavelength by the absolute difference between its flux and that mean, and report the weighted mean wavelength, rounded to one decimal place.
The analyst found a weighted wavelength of 5782.1 A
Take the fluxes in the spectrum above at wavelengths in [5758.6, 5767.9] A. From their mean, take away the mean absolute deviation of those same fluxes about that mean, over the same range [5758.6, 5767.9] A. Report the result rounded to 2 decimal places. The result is 3.31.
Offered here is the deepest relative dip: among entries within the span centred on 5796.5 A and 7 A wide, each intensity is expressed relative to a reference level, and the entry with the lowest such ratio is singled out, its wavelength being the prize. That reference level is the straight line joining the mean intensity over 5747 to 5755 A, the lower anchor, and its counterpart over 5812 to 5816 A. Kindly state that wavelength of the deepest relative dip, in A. 5793.86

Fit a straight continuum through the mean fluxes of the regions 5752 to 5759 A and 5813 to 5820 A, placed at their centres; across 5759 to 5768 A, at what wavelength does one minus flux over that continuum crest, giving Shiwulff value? 5759.28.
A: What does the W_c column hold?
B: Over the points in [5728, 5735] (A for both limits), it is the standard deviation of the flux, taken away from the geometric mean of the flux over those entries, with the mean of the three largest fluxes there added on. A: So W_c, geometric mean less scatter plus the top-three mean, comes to 7.2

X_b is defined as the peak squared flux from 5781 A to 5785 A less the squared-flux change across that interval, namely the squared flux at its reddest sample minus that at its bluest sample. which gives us 11.9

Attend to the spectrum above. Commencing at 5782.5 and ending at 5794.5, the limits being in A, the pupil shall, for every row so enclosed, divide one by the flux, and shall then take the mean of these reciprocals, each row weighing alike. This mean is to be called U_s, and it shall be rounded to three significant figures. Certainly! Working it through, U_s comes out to 0.318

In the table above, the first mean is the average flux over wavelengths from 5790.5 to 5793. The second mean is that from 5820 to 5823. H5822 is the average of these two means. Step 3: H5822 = 3.45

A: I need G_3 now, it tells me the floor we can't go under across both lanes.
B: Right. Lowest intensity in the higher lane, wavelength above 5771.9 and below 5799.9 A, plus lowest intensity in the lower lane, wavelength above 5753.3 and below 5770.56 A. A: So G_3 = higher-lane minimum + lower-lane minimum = 5.8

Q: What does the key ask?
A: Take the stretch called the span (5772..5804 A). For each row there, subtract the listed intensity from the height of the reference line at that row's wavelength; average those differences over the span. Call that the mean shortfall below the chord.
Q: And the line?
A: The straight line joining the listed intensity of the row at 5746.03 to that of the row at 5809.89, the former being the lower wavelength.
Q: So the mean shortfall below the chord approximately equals -0.19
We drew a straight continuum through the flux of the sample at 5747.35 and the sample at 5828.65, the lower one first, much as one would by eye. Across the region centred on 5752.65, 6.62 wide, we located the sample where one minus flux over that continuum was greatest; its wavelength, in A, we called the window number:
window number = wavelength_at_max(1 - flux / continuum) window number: 5755.30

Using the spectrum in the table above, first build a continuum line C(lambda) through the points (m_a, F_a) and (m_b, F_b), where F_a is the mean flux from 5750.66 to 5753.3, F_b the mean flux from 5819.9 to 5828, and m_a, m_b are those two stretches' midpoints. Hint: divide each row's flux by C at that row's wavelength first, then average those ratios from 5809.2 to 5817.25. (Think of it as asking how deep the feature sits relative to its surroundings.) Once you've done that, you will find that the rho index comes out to 1.02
